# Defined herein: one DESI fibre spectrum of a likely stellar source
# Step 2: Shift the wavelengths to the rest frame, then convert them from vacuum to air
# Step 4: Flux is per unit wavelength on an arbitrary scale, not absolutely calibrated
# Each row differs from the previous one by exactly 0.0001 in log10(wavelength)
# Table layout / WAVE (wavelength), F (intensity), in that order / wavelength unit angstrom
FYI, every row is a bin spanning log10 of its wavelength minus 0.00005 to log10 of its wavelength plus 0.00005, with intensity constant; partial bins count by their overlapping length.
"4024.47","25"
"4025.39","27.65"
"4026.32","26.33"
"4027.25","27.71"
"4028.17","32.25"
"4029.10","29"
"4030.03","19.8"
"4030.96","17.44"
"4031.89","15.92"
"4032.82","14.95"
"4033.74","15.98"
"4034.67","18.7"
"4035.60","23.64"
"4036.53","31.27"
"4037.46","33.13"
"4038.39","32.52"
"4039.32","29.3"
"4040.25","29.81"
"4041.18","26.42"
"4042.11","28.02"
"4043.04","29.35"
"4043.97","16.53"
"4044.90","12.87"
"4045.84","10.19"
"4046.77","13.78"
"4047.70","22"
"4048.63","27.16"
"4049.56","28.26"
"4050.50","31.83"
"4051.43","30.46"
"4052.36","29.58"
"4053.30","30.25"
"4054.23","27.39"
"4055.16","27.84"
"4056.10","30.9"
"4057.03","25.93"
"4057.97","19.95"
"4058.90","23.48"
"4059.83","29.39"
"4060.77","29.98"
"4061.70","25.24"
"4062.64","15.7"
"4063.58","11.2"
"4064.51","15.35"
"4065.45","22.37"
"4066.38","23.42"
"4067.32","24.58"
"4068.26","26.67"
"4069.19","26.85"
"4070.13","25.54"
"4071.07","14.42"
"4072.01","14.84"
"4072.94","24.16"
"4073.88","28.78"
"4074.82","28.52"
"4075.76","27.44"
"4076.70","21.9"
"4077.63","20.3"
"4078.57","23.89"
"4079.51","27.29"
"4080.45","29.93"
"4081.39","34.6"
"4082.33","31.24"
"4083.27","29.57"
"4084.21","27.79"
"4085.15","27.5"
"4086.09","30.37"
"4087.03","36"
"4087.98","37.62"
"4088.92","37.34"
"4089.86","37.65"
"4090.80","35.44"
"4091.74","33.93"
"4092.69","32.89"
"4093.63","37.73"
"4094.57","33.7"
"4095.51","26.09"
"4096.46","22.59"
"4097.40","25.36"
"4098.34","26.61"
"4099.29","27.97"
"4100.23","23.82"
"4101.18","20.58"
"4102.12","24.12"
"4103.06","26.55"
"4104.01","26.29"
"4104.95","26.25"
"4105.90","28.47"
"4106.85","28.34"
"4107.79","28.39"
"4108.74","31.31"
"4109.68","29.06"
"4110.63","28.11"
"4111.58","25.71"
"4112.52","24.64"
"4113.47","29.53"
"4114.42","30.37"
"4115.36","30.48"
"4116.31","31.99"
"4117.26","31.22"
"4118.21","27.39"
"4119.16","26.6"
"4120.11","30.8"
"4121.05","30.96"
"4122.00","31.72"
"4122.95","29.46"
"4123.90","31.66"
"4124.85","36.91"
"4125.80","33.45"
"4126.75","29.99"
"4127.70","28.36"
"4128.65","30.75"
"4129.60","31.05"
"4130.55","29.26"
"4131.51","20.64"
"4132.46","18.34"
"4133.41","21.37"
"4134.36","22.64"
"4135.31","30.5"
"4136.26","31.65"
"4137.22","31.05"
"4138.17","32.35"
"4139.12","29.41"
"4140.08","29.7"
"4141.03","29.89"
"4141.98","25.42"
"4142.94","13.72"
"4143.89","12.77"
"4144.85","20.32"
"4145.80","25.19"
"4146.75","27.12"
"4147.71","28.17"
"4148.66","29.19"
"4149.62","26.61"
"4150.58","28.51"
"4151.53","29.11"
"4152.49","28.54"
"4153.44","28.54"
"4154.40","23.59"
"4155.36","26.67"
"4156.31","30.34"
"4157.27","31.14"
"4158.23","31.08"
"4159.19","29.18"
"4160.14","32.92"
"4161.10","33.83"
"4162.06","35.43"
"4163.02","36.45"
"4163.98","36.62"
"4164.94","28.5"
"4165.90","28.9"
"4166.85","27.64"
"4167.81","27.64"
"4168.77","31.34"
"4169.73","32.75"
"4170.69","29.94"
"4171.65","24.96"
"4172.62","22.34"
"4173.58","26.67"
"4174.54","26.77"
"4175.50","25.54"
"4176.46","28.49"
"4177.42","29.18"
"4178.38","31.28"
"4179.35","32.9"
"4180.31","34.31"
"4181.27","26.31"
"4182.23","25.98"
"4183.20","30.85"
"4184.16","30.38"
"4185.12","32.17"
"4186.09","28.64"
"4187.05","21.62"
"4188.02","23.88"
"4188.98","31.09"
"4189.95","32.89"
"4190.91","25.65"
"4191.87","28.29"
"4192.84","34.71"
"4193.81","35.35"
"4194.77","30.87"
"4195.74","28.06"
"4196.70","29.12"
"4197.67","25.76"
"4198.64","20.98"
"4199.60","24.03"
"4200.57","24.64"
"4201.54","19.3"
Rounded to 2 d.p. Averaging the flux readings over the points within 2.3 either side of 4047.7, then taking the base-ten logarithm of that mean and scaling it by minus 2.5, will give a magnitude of -3.27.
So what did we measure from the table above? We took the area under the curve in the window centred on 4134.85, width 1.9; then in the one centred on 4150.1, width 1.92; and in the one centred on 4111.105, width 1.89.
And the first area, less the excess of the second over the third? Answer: 49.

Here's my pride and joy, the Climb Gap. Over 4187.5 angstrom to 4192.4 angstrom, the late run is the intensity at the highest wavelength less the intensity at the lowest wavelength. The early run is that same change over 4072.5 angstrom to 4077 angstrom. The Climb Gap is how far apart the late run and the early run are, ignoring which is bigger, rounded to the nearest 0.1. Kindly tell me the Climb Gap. 6.7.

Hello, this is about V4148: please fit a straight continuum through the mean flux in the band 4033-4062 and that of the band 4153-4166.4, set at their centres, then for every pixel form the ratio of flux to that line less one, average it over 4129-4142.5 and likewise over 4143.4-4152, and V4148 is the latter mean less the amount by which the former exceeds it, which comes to -0.26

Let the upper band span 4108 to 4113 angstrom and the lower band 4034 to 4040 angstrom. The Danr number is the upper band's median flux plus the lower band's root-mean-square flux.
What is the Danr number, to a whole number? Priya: 57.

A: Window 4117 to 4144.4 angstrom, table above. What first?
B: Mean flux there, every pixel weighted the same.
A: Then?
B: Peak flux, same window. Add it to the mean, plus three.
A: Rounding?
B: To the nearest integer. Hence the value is 68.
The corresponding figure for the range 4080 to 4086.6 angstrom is 68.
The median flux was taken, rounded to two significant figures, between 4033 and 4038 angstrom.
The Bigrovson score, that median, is 24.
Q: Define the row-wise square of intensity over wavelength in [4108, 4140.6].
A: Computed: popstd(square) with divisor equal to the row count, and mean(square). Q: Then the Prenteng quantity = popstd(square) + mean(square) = 1064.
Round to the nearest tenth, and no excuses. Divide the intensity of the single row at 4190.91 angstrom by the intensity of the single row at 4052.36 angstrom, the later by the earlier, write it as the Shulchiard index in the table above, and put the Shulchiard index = 0.9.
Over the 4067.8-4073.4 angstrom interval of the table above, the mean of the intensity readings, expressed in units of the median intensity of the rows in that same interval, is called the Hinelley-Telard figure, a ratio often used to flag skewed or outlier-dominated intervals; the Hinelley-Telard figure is 0.89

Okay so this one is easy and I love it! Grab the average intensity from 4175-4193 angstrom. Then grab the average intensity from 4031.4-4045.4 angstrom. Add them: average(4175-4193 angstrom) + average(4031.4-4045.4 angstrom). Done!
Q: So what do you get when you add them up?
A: 53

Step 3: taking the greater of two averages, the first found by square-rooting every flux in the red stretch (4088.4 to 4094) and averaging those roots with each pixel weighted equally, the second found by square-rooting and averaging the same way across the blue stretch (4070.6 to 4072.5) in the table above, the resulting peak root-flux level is 5.98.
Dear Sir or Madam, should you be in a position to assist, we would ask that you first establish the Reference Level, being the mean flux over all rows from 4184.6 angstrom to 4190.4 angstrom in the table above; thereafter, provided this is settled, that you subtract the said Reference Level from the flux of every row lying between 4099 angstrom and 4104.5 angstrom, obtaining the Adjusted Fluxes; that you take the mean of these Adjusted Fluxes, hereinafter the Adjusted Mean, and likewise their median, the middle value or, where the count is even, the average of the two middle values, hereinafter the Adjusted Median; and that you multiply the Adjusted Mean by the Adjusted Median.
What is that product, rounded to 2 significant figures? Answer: 11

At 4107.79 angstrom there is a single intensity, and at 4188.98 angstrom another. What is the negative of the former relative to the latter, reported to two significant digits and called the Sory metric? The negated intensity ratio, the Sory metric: -0.91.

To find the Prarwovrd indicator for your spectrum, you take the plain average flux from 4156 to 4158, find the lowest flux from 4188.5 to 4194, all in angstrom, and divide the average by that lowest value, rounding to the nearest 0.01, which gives 1.20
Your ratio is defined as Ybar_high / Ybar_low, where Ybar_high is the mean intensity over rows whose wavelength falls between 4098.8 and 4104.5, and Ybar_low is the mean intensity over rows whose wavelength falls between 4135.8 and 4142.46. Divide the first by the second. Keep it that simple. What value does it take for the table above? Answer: 0.83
